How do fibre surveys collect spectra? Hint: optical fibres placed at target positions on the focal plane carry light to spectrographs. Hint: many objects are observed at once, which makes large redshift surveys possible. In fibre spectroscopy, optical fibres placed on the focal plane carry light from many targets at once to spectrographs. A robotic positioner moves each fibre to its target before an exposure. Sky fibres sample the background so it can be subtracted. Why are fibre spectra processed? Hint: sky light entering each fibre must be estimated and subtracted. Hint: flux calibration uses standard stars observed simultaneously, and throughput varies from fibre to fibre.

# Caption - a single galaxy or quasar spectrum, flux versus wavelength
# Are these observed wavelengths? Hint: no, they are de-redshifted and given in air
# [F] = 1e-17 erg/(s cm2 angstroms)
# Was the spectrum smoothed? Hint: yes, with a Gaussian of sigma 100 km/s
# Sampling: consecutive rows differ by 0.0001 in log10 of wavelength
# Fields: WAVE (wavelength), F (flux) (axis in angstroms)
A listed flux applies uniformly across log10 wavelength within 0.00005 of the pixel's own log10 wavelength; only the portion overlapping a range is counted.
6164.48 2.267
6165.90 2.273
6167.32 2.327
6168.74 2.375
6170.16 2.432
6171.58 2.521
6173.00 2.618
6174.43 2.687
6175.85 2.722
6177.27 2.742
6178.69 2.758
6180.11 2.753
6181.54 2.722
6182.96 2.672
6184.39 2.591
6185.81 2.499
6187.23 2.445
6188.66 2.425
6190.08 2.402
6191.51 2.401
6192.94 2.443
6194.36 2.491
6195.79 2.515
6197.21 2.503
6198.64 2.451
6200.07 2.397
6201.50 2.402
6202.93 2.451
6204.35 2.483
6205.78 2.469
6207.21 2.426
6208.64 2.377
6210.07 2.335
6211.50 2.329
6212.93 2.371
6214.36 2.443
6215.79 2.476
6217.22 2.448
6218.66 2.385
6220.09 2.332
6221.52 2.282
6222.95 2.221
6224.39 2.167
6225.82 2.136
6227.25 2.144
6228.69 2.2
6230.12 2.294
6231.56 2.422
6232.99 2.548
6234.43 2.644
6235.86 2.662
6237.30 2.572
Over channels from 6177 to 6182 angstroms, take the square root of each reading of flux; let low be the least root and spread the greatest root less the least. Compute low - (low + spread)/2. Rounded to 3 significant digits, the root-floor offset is 0.819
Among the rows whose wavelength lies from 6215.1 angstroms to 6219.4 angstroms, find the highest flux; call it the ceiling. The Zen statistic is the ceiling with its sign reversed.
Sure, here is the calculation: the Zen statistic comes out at -2.476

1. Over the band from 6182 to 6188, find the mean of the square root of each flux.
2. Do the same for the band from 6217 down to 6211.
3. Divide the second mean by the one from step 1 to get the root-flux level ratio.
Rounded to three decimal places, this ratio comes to 0.971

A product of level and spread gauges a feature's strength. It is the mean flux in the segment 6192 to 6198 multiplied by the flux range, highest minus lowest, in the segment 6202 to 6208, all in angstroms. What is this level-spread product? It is 0.14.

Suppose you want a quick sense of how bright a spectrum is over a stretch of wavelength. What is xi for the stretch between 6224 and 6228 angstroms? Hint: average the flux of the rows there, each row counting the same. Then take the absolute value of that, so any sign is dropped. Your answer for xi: 2.15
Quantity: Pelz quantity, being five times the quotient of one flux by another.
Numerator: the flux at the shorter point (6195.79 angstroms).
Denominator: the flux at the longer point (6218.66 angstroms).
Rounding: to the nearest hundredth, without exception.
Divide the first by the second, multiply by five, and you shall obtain 5.27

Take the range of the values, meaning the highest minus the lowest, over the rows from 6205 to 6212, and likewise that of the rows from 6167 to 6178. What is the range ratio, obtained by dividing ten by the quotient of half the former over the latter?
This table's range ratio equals 59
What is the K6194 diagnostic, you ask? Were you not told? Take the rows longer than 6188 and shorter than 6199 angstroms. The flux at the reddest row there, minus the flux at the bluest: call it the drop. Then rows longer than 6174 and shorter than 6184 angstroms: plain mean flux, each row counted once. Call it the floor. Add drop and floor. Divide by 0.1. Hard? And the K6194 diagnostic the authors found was 27.5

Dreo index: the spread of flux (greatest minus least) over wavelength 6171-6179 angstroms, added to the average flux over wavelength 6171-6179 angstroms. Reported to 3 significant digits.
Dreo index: 2.91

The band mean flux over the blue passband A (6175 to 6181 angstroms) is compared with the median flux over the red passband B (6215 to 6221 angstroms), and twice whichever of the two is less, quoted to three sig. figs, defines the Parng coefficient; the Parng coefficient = 4.83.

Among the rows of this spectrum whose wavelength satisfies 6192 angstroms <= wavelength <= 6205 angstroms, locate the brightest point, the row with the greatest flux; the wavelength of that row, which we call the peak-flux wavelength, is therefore 6195.79 angstroms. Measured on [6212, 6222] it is 6215.79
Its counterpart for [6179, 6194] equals 6180.11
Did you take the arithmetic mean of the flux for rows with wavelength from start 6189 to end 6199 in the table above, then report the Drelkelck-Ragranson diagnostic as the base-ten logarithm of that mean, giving 0.391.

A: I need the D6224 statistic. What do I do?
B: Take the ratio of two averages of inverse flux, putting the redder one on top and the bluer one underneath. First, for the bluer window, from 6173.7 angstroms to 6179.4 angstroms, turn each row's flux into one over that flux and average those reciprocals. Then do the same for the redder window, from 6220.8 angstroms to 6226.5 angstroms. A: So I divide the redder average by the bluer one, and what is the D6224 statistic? 1.24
